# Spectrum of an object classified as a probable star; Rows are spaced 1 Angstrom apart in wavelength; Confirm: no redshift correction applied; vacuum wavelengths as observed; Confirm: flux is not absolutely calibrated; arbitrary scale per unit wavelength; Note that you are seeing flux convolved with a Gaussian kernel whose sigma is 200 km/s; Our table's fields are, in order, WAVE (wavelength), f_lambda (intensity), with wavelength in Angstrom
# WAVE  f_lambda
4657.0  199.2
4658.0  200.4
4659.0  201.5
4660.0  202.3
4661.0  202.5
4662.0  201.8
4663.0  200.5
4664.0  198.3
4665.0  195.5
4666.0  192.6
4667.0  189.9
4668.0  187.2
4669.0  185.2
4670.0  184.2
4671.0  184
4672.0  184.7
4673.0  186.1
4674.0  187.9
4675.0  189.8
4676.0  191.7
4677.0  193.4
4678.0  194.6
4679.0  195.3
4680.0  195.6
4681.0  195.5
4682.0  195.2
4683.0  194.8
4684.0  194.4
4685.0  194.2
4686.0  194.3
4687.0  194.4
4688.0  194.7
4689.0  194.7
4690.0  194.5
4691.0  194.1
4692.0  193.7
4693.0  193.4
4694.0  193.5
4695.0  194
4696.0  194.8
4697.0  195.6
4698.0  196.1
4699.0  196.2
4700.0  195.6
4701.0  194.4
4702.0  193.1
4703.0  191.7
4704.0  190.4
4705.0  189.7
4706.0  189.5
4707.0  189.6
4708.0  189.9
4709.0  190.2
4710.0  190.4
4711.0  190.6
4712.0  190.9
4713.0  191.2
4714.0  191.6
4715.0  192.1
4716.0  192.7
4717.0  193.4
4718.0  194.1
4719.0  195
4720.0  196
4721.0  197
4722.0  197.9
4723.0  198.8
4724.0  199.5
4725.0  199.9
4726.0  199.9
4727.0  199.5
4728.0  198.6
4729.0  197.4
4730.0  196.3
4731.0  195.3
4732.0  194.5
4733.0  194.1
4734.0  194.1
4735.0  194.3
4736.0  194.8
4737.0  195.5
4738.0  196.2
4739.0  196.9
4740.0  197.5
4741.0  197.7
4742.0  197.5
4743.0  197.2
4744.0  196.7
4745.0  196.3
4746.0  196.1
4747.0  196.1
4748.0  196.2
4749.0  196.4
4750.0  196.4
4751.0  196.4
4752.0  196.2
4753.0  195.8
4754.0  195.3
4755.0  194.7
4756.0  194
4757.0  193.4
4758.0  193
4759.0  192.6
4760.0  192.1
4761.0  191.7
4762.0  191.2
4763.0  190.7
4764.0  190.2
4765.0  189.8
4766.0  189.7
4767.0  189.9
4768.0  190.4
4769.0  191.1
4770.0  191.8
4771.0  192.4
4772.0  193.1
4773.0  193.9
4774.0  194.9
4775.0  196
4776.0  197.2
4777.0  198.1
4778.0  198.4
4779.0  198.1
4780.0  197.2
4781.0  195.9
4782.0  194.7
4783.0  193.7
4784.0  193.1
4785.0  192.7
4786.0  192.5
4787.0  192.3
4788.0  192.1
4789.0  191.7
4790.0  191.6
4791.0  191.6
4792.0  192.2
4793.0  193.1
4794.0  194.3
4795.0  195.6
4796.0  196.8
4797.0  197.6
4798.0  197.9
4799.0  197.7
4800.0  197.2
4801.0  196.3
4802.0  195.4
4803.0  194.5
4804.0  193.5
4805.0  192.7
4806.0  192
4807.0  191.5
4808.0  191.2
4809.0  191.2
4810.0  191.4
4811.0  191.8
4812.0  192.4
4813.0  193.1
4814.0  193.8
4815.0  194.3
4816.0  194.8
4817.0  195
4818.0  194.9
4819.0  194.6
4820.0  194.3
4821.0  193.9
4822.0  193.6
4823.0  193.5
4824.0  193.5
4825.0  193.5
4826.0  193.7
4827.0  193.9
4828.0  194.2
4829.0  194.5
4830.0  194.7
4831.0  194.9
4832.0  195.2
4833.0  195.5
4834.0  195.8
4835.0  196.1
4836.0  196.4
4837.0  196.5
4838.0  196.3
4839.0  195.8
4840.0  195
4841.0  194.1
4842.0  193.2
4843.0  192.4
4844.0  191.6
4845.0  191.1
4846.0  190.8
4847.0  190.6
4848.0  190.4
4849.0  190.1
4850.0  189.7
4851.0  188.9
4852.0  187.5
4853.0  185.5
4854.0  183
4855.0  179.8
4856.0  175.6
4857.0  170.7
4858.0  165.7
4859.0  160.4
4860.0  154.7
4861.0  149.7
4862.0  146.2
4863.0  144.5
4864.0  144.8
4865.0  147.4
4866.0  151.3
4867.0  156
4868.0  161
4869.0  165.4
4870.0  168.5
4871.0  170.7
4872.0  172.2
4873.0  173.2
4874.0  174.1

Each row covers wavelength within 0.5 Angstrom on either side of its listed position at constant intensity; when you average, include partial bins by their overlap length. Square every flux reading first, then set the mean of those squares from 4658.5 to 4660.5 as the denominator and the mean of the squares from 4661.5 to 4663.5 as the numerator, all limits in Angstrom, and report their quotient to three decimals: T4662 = 0.993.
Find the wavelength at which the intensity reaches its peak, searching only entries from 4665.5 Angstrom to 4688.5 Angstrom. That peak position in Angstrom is 4680.0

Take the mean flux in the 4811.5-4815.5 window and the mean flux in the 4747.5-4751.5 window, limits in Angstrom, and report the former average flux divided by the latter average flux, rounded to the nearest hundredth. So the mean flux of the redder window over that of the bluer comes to 0.98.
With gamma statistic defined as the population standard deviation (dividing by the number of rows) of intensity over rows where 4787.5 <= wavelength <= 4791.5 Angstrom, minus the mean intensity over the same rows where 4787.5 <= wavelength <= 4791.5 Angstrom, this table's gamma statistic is -192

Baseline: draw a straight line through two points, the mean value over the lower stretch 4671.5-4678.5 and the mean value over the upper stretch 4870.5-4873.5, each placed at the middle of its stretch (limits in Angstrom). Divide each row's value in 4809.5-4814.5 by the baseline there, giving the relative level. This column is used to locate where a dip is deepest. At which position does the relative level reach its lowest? 4810.0 Angstrom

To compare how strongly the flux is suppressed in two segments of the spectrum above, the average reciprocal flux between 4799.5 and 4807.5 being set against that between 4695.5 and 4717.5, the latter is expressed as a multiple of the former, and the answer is 1.01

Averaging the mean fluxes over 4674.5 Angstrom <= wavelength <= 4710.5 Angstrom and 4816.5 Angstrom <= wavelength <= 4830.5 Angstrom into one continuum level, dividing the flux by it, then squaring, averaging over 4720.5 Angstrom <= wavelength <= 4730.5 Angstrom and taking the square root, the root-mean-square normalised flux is 1.02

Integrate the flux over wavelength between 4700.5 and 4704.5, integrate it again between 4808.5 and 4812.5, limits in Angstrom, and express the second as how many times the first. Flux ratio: 1.00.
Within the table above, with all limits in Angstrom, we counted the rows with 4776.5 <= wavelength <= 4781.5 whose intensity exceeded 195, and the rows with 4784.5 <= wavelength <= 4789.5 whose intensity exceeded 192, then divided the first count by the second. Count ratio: 1.25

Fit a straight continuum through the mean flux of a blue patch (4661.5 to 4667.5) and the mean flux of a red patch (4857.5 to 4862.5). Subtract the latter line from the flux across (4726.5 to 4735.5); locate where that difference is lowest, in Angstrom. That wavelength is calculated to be 4733.0 Angstrom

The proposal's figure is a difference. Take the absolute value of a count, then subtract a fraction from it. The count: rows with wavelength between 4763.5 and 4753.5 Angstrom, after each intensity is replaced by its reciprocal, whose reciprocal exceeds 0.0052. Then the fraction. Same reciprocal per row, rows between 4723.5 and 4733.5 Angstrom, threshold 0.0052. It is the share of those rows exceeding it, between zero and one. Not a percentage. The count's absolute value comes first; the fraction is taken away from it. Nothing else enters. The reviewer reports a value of 4.0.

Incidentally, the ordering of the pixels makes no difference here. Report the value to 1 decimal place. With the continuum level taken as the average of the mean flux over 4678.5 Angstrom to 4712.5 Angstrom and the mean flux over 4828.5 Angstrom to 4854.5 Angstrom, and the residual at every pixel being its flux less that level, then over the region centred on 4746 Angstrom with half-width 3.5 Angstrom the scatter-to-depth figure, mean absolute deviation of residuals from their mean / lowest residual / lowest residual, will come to 0.0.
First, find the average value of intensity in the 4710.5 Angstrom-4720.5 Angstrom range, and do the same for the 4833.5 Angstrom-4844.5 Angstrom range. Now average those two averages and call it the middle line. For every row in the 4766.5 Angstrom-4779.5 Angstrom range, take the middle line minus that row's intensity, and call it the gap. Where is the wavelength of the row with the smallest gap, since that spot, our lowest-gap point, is 4778.0 Angstrom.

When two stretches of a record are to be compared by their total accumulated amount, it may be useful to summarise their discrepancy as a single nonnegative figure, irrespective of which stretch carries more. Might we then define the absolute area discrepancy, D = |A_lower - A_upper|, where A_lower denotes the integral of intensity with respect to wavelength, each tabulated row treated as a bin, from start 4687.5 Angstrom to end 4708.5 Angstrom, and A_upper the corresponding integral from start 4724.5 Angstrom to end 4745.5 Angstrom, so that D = 71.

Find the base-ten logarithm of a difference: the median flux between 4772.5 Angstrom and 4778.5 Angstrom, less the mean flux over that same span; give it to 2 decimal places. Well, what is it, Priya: -0.74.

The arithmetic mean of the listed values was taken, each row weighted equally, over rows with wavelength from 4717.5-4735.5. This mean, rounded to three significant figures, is 197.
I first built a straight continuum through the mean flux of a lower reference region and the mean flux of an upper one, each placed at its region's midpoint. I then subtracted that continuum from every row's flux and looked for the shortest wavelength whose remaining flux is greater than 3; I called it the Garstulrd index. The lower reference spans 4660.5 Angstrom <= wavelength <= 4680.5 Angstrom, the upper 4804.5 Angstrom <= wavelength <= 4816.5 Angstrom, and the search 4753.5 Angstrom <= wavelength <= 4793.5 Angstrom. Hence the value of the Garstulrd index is 4775.0 Angstrom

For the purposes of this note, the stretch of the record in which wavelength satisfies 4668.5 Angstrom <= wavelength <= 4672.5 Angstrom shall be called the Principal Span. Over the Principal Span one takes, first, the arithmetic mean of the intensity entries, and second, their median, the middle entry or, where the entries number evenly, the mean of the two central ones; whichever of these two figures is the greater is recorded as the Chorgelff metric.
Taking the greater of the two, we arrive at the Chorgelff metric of 185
